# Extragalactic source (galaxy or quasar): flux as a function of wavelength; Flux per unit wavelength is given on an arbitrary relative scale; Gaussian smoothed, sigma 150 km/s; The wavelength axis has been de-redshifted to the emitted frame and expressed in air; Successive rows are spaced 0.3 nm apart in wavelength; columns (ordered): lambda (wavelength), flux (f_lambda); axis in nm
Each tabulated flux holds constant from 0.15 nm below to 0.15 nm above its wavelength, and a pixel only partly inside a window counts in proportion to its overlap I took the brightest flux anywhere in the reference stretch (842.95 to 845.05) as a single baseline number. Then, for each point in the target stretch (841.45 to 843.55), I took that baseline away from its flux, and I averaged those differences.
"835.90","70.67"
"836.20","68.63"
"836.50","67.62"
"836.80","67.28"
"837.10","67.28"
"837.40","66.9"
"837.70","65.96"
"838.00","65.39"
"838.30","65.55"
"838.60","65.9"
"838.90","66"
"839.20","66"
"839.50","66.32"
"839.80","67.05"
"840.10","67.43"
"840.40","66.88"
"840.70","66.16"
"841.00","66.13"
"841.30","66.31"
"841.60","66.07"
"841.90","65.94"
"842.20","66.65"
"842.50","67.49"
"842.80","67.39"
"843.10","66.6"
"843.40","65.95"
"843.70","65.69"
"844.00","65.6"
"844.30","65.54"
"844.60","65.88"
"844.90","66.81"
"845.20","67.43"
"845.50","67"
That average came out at -0.2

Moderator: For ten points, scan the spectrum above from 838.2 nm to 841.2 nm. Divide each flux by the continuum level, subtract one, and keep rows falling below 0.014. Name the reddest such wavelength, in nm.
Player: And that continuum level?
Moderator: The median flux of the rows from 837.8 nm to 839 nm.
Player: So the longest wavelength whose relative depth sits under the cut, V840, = 841.00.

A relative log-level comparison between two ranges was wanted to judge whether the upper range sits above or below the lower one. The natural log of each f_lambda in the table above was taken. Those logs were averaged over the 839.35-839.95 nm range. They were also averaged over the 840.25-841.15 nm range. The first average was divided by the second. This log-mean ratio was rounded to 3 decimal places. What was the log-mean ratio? 1.001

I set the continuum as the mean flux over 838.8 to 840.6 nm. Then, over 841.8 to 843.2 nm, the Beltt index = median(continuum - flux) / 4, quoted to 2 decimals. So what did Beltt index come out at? -0.01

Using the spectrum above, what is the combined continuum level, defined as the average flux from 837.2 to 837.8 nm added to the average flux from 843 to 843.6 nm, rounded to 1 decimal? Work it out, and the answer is 132.7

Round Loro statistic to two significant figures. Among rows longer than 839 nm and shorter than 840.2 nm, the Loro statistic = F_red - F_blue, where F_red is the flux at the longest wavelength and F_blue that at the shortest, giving 1.4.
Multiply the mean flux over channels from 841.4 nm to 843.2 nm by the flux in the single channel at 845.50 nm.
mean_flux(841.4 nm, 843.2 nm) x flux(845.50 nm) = 4468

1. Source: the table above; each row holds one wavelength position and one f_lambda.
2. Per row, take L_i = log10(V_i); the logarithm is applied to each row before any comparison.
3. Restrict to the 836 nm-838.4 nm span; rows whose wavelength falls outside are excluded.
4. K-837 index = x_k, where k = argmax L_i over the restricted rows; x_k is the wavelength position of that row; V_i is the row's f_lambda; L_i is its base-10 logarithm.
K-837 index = 836.20 nm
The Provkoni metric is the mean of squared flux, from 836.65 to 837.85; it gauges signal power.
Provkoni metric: 4470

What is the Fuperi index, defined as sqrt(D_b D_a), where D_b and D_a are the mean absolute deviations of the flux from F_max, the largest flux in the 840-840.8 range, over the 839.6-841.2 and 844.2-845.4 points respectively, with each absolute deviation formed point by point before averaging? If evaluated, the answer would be 0.8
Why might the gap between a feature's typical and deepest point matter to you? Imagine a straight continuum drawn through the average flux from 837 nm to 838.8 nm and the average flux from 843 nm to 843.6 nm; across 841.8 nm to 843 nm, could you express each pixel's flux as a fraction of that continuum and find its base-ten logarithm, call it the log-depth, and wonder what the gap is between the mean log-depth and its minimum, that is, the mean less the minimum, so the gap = 0.006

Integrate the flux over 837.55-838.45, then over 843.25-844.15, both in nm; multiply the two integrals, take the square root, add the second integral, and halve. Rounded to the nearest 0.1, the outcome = 59.1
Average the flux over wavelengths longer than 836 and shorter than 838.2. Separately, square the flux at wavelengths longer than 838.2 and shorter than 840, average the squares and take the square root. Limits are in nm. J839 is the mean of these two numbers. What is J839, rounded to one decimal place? 66.6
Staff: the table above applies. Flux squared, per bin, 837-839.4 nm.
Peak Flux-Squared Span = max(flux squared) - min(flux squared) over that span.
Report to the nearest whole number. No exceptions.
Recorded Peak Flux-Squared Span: 251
